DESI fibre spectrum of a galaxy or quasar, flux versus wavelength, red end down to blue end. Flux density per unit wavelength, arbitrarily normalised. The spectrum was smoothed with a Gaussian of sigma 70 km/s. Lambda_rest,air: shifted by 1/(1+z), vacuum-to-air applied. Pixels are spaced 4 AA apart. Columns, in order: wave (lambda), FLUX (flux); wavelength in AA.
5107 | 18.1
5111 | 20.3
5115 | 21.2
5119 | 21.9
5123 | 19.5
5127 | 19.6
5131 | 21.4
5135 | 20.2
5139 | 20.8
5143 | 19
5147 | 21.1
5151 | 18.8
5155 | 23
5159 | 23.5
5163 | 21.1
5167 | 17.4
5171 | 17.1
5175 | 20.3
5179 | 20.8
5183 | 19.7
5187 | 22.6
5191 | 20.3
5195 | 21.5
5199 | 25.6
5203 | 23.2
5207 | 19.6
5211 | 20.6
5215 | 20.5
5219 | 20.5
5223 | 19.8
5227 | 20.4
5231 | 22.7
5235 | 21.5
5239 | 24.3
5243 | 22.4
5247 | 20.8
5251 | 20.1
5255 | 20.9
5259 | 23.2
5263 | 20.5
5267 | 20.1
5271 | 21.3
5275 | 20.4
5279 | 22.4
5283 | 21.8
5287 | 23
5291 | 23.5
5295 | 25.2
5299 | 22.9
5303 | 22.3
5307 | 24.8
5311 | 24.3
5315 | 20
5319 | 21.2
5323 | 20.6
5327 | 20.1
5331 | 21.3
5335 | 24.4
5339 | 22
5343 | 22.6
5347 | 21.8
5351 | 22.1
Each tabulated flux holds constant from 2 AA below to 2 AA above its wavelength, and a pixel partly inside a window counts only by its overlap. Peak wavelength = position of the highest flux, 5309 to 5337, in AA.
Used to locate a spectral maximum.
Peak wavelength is 5335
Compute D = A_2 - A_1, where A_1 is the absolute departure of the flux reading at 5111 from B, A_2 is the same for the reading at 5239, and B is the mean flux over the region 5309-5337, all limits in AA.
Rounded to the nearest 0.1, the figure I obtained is 1.2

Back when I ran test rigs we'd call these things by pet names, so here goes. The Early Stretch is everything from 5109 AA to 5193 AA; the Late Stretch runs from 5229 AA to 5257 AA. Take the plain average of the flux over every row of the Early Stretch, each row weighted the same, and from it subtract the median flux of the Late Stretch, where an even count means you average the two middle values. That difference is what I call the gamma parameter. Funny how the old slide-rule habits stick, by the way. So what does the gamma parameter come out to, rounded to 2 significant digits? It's -1.0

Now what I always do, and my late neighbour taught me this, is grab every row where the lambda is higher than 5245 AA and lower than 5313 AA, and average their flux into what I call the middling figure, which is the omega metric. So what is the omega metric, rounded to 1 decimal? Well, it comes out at 22.2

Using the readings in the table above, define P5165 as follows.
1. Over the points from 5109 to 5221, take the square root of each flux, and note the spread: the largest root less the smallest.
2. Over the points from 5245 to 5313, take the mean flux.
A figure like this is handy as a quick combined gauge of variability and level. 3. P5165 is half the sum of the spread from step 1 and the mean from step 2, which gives 11.6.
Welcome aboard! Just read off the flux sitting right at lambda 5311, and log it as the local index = 24.3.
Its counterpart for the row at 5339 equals 22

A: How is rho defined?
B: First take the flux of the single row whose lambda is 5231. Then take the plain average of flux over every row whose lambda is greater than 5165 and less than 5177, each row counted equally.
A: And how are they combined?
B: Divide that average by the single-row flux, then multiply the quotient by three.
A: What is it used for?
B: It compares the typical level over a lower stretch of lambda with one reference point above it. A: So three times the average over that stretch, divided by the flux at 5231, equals 2.41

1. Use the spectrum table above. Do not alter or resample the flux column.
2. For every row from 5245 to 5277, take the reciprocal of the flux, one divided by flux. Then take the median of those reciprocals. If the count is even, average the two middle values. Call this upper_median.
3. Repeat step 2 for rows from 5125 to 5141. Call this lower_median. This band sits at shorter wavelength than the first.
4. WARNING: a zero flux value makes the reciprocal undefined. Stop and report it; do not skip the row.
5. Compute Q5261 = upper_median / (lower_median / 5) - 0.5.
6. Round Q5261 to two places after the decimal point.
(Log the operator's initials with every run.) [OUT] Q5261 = 4.46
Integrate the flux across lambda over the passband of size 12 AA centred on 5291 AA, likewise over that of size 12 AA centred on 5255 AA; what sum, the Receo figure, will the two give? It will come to 544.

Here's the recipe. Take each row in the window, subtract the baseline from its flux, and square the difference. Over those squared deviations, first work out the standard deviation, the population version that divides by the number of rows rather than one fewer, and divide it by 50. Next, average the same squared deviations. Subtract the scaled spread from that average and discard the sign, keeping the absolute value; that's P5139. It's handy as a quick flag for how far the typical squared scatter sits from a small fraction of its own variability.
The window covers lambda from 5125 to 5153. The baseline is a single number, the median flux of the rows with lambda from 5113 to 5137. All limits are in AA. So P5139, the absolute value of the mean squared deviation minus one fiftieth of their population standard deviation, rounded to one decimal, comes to 1.2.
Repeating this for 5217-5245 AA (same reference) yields 3.0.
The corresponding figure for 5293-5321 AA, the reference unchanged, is 8.2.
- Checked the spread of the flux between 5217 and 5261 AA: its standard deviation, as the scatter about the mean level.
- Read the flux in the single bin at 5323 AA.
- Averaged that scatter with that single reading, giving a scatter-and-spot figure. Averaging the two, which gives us 11.0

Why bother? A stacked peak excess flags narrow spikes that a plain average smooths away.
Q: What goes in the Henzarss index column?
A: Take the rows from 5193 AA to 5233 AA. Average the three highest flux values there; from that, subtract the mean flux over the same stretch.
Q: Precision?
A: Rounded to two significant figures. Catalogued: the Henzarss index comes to 2.4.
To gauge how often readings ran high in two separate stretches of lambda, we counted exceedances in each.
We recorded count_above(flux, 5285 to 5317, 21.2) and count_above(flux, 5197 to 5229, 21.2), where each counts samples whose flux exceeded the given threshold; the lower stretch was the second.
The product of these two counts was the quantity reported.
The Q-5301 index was 14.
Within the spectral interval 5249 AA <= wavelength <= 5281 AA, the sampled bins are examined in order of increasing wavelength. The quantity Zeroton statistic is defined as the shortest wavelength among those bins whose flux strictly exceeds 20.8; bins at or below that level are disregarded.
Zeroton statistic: 5255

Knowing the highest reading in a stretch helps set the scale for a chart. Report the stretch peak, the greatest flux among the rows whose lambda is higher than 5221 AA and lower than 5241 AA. 24.3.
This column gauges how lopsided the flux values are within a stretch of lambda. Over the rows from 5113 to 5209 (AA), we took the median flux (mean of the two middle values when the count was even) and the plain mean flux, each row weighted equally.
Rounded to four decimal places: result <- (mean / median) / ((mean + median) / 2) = 0.0481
